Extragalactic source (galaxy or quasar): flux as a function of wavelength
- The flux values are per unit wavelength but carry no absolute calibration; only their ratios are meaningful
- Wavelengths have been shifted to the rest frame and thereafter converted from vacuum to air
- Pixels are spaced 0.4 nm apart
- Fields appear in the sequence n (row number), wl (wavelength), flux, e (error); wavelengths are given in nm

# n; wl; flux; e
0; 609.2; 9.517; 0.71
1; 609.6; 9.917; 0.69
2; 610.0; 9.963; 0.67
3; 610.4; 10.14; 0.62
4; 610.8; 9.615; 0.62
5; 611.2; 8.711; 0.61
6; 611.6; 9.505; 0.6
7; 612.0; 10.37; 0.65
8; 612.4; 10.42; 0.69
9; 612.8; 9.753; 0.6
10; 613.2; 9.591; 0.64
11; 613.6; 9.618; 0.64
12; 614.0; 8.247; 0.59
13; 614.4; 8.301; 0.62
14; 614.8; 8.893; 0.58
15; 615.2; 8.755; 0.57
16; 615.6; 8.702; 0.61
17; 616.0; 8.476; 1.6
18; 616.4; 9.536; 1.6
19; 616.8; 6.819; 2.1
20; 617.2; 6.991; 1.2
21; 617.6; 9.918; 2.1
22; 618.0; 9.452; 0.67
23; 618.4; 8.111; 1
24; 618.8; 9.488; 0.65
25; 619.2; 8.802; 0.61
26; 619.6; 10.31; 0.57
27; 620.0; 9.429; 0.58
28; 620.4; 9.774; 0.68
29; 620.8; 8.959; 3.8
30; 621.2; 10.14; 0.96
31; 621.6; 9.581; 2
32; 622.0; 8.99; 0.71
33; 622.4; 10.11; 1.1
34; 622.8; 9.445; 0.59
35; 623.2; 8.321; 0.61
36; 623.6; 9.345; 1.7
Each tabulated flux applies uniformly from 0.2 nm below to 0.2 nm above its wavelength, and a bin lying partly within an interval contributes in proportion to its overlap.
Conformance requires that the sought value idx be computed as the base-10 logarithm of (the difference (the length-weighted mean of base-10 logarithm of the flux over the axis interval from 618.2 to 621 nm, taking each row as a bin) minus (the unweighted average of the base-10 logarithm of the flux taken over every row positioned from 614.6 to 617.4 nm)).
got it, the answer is -1.31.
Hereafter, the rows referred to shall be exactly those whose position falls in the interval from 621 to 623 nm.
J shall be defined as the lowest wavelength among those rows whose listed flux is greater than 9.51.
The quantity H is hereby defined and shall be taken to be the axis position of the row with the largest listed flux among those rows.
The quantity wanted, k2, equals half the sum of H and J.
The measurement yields 621.20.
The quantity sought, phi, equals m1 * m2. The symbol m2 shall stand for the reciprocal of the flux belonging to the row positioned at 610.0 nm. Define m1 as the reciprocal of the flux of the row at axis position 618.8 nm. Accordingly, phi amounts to 0.0106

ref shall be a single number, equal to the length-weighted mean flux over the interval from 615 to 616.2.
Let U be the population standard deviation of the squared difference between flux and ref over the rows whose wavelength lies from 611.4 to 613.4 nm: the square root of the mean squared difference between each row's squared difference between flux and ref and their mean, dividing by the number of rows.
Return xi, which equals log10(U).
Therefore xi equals 0.02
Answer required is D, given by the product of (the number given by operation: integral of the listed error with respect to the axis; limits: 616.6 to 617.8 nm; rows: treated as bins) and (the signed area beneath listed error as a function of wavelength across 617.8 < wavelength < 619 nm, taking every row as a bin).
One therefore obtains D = 2.0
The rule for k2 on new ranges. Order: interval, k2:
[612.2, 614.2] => 612.40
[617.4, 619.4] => 617.60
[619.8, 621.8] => 620.80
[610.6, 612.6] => 611.60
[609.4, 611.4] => 610.00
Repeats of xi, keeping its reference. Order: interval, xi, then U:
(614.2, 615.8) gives -1.34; 0.0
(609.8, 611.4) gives -0.07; 0.8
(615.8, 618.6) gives 0.07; 1.2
